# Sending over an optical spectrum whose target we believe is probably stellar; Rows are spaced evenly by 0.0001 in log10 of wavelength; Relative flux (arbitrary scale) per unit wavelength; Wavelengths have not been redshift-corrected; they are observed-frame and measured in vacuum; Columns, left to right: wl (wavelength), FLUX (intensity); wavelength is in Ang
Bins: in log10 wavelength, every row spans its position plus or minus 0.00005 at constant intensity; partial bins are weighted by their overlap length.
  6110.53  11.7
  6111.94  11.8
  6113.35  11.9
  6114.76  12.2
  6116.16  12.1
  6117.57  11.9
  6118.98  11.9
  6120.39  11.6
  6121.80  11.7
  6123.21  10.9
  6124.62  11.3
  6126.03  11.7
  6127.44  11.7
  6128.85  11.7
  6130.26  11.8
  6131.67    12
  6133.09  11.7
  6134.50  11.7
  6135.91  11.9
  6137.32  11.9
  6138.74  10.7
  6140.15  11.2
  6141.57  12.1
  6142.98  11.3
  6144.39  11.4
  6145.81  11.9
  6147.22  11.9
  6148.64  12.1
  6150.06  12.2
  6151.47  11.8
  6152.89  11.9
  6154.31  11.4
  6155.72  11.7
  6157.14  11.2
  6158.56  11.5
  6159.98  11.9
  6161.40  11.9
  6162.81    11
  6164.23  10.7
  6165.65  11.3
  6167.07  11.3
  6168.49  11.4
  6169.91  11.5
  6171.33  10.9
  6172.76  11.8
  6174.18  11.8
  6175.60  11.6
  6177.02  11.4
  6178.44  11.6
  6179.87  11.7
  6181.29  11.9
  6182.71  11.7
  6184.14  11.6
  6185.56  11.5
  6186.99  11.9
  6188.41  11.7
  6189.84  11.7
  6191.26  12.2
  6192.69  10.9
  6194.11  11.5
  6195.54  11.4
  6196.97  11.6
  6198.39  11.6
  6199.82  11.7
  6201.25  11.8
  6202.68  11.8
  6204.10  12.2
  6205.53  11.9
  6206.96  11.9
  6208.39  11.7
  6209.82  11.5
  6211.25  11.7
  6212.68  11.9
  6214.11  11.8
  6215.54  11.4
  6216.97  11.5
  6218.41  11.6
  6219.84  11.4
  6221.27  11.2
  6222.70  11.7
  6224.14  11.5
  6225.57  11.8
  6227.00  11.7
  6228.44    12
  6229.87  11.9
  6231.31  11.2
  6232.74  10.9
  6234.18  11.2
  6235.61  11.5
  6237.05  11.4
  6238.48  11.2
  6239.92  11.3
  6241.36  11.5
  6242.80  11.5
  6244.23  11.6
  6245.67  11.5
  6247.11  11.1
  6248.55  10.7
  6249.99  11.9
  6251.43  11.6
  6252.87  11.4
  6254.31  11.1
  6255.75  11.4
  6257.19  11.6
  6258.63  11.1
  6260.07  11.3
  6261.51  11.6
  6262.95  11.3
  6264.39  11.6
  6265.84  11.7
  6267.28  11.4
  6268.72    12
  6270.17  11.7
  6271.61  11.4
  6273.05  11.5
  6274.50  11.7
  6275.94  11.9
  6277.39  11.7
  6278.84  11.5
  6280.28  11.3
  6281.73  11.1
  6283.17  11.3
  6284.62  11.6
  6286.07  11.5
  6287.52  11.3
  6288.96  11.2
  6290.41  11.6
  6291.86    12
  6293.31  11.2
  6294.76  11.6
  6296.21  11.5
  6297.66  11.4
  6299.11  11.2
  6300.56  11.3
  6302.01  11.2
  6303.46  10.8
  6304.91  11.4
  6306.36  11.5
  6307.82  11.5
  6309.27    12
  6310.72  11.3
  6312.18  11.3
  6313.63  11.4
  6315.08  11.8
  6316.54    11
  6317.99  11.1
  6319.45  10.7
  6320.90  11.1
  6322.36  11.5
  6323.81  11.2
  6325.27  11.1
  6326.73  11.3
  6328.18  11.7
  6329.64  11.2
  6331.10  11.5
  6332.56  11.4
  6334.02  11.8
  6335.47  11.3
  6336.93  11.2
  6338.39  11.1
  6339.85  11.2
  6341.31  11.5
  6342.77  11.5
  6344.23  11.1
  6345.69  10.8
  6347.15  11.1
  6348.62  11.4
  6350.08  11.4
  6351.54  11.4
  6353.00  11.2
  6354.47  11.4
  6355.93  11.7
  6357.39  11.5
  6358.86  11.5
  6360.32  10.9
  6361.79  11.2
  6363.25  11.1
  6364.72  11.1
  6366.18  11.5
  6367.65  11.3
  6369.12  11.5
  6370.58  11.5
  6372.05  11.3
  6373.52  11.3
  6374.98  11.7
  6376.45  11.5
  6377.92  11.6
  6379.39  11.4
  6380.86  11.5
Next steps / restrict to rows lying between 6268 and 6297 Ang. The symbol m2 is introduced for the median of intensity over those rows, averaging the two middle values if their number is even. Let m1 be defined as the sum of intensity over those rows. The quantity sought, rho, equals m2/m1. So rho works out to 0.0499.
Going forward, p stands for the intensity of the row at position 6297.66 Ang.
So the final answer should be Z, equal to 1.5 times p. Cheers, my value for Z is 17.1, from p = 11.4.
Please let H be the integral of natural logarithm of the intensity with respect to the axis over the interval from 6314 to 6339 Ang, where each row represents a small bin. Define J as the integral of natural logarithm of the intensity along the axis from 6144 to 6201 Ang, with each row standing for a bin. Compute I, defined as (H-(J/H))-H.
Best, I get -2.30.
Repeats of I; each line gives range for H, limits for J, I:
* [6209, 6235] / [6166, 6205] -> -1.50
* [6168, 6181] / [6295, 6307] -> -0.92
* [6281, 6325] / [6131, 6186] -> -1.26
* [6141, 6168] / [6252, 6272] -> -0.74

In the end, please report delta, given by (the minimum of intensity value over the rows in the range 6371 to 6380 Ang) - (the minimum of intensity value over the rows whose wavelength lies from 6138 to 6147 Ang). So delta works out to 0.6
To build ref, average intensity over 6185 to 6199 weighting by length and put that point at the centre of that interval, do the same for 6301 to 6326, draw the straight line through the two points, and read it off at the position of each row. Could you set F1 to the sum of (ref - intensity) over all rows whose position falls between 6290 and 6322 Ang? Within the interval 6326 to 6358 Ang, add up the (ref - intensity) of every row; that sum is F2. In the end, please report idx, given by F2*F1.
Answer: 3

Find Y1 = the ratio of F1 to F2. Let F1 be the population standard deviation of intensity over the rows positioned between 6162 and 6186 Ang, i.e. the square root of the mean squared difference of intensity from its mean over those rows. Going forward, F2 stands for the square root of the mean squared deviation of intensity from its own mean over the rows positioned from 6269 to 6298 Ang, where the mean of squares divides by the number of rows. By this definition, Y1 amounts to 1.41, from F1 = 0.32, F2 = 0.23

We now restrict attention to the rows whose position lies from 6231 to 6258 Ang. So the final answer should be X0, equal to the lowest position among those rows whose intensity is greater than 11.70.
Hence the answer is 6249.99 Ang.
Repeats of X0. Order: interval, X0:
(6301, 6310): 6309.27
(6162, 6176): 6172.76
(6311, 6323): 6315.08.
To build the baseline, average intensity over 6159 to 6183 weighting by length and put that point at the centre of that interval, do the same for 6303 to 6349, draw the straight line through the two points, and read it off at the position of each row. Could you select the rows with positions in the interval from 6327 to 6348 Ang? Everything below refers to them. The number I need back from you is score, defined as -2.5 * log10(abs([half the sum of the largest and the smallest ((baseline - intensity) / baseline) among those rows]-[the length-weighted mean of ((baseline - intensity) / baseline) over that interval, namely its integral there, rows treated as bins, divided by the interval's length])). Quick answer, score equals 7.5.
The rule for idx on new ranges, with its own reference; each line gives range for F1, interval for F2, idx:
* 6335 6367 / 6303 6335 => 3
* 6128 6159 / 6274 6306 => -2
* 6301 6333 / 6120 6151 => -2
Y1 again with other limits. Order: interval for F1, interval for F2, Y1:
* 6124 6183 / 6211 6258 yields 1.22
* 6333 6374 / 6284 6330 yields 0.77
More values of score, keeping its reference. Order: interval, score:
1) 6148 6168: 5.0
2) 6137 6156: 4.3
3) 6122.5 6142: 4.5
